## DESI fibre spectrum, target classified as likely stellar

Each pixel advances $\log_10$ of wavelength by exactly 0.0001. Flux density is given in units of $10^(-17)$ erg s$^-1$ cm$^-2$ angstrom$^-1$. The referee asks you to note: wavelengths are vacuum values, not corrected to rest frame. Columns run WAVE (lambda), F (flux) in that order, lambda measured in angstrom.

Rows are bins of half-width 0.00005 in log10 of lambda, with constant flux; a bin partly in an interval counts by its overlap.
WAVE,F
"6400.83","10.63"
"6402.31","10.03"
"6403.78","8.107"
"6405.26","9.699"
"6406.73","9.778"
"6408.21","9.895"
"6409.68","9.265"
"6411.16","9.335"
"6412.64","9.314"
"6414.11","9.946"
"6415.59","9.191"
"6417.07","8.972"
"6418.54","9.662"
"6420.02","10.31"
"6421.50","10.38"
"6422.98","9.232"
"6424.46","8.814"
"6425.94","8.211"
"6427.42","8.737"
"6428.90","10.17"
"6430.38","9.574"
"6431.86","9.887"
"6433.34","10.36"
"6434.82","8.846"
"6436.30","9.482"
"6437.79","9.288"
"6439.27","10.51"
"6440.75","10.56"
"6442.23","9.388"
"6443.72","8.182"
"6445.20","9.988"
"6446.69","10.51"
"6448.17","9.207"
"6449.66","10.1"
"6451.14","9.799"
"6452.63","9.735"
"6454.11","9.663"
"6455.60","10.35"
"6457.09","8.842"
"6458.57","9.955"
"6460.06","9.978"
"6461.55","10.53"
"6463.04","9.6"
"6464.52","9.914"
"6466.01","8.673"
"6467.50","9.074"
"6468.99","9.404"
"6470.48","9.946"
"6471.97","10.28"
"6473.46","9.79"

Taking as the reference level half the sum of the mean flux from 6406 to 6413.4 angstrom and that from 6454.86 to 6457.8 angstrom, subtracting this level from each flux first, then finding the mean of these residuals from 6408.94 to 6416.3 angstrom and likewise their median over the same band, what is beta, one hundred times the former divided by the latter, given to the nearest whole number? 60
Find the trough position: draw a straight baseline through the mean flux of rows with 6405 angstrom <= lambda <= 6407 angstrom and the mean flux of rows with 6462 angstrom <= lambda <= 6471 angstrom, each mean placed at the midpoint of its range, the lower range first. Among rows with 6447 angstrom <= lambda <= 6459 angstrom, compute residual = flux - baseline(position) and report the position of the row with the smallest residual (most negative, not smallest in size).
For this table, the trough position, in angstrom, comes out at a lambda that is 6457.09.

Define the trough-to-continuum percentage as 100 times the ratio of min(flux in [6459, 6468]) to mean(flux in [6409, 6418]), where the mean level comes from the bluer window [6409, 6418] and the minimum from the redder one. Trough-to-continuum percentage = 93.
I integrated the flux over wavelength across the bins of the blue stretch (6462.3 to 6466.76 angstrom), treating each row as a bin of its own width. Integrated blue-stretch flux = 42.0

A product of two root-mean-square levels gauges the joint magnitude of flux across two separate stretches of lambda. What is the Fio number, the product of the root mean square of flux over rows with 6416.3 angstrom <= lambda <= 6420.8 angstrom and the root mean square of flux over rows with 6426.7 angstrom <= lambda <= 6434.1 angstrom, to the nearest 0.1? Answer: 94.3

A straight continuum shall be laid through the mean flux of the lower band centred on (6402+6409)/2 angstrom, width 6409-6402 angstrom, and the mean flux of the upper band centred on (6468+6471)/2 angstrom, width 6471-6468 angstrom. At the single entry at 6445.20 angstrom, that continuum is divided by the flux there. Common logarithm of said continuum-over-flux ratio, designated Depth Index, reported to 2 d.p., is -0.02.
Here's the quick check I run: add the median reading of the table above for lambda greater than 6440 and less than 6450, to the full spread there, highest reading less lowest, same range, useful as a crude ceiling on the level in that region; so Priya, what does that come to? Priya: 12.4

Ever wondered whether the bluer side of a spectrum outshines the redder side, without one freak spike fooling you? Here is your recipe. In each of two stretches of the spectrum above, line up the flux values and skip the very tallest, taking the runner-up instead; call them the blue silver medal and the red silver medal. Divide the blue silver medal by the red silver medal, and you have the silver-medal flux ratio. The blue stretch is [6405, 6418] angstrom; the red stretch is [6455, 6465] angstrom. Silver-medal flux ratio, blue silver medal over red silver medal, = 0.96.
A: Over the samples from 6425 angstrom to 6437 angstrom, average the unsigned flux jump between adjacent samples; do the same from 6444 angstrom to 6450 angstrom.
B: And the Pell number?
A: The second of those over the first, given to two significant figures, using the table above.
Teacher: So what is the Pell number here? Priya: 1.2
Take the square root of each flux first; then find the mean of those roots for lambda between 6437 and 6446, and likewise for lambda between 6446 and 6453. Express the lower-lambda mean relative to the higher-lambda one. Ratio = 0.99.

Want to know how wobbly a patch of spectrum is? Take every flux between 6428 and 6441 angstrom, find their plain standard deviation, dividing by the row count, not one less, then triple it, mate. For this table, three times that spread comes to 1.7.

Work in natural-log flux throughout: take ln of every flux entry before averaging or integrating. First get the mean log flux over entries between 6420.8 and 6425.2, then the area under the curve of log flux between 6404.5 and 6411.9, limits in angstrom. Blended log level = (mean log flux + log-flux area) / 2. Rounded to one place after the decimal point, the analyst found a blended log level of 9.5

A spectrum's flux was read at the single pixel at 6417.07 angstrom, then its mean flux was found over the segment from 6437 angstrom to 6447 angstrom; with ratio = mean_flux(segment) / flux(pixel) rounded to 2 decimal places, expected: 1.09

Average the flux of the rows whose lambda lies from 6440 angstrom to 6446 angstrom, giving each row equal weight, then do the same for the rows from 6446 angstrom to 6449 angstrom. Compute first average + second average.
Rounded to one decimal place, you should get 19.4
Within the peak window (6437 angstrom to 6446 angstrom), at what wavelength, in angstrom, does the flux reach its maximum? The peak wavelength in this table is 6440.75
